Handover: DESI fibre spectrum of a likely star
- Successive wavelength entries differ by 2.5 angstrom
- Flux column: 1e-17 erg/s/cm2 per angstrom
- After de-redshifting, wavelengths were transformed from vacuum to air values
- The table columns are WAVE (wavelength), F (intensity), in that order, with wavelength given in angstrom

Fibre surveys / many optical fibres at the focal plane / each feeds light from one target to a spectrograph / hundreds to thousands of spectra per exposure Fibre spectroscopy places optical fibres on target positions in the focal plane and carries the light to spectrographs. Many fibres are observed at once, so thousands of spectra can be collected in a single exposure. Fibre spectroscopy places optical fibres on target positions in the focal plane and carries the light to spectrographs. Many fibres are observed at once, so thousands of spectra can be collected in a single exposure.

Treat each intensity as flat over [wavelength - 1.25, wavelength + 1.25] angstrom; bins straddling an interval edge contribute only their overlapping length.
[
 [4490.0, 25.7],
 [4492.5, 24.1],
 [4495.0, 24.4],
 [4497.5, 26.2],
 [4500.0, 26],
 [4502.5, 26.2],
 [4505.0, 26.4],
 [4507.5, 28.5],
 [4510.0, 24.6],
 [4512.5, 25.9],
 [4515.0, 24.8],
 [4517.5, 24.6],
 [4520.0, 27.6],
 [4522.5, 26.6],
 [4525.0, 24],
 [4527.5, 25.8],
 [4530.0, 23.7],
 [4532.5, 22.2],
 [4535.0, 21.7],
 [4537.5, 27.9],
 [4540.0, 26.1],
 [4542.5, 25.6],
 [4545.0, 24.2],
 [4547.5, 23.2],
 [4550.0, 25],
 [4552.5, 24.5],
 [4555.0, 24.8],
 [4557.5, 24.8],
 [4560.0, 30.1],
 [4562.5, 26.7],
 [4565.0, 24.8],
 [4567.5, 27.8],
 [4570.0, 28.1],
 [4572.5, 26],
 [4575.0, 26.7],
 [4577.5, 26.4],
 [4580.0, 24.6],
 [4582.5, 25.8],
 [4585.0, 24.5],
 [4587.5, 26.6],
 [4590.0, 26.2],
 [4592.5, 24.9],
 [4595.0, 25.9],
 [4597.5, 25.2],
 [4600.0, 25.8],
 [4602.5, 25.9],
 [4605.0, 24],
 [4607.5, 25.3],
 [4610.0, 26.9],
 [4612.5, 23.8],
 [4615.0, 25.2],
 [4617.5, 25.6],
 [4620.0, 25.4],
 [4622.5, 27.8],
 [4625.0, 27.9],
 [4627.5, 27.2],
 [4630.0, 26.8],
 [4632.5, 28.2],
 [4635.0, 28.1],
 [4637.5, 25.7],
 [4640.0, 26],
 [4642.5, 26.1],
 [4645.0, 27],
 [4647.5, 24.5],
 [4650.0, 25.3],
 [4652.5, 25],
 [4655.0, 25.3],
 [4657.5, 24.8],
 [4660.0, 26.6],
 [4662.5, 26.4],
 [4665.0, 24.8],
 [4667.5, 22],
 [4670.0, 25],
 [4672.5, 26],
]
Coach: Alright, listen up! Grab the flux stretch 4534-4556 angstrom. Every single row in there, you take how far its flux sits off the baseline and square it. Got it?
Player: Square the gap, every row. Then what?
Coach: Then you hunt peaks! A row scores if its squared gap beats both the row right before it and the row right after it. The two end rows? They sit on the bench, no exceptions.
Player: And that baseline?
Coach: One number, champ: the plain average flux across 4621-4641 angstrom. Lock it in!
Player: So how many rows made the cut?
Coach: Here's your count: 2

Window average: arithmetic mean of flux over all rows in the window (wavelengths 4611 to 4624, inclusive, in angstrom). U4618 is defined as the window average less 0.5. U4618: 25.1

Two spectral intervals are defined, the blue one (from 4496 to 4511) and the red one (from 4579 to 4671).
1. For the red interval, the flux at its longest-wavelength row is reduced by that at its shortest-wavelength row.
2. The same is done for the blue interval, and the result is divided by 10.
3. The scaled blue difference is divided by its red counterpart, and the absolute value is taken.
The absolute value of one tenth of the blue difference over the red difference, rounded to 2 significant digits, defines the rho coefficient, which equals 0.40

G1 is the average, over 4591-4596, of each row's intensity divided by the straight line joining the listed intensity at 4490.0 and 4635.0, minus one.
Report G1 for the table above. -0.07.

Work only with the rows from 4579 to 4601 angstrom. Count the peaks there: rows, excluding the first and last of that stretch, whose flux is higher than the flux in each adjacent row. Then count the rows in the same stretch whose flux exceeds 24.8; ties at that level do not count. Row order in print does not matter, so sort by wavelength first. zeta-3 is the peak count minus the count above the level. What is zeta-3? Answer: -4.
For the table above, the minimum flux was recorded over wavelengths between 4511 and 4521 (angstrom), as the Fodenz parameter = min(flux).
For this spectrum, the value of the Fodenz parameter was 24.6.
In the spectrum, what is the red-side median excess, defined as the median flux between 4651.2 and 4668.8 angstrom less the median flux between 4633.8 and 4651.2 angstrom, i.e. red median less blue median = -1.0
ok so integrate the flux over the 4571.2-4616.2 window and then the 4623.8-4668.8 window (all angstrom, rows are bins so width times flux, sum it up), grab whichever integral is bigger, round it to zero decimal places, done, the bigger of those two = 1169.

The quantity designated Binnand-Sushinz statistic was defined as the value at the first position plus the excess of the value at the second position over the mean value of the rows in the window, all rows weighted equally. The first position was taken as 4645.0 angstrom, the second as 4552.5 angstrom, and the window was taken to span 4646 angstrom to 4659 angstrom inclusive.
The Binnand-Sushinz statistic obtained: 26.5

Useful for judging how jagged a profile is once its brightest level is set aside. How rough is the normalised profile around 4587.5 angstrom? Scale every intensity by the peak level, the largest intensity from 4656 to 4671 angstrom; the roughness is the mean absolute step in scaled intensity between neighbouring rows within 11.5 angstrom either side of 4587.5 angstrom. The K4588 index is 0.046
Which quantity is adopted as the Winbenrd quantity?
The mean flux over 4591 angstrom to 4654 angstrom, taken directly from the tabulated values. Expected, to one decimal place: 26.0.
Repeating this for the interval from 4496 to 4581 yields 25.6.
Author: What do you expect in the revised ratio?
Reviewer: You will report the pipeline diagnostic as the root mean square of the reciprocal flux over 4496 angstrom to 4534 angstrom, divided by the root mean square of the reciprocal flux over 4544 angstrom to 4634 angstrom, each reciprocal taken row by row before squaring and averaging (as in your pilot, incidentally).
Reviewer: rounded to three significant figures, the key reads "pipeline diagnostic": 1.02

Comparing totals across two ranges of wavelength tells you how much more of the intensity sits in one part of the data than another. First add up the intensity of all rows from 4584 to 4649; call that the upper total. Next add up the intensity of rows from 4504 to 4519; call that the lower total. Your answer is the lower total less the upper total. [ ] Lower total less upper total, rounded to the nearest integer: -522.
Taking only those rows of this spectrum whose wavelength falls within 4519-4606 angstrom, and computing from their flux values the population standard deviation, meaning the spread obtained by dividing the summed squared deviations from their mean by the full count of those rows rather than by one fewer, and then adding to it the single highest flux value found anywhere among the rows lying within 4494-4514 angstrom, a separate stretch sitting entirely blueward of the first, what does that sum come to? 30.2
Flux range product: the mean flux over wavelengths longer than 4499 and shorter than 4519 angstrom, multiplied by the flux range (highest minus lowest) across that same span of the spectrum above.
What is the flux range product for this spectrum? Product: 101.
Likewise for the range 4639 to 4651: 64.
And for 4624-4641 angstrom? 68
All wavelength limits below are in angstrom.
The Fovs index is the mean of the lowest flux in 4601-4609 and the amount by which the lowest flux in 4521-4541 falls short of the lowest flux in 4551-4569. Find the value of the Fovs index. 13.4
